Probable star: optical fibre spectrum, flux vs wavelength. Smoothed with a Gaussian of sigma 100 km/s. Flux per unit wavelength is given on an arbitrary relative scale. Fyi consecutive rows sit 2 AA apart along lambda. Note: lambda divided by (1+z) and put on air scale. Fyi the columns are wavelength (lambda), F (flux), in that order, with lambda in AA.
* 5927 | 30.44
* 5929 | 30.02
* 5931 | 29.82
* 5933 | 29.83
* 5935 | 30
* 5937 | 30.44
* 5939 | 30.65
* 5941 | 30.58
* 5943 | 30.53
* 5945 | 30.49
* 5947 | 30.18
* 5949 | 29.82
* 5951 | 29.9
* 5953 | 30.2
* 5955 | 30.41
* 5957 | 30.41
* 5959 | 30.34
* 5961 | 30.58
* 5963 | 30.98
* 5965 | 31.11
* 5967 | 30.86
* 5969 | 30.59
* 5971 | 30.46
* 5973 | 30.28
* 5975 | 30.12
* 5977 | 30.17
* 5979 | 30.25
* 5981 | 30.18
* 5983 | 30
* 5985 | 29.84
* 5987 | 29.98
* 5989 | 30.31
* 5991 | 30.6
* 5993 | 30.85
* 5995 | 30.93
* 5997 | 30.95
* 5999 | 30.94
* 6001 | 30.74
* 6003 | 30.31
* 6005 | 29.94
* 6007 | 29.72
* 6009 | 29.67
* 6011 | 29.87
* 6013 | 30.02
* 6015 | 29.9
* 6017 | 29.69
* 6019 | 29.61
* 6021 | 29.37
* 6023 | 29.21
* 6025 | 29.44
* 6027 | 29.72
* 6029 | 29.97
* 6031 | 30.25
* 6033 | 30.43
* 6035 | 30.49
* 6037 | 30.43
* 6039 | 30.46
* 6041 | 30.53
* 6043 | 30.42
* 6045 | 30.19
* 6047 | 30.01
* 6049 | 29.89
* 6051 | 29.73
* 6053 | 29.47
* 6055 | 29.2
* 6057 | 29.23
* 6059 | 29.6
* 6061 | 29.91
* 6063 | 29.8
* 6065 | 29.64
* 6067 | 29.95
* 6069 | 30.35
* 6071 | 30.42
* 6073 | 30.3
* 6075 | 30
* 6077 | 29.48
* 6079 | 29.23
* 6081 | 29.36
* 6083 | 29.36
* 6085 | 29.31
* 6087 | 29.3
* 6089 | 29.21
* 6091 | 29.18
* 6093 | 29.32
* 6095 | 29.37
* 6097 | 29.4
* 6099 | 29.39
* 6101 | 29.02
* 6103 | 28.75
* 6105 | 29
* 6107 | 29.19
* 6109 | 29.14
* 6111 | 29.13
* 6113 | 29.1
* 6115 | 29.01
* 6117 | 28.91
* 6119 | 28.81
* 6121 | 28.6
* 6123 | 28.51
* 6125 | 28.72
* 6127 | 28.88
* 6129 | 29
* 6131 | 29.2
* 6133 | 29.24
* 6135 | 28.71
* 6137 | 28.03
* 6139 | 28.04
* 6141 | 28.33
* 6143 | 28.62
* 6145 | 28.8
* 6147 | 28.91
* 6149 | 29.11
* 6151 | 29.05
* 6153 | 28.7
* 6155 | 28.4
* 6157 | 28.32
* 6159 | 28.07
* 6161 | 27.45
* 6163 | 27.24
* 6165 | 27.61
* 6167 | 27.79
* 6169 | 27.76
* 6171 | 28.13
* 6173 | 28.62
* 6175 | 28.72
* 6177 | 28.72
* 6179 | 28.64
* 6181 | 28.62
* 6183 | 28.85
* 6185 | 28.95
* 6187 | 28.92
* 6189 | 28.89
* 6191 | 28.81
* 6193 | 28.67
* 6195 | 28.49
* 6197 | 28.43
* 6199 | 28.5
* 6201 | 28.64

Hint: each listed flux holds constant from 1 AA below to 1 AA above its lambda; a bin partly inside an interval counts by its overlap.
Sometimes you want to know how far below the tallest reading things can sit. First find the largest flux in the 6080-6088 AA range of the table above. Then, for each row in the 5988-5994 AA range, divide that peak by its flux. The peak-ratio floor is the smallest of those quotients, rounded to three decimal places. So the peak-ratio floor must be 0.952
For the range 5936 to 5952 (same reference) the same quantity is 0.958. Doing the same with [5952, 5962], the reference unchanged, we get 0.960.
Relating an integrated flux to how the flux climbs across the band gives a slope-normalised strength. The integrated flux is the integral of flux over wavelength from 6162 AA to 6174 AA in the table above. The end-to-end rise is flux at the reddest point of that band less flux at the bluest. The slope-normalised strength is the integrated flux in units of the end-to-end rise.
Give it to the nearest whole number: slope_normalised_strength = 242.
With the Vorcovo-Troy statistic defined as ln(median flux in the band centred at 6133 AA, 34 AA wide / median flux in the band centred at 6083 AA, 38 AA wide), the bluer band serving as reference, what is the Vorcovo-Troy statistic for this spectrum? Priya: -0.020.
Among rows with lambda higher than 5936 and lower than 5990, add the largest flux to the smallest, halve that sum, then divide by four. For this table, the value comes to 7.62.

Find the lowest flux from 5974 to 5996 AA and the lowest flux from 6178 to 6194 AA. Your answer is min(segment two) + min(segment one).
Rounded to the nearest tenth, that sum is 58.5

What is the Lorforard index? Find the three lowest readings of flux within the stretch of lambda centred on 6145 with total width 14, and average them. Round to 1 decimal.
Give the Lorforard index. 28.3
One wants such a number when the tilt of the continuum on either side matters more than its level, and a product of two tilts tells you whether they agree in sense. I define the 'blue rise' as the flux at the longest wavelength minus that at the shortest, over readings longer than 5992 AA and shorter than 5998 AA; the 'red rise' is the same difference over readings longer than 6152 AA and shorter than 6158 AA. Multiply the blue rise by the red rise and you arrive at -0.04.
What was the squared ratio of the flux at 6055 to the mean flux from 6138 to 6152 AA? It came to 1.04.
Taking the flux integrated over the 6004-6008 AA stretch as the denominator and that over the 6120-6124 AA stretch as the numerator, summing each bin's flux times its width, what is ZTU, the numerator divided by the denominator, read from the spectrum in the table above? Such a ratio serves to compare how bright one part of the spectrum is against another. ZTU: 0.96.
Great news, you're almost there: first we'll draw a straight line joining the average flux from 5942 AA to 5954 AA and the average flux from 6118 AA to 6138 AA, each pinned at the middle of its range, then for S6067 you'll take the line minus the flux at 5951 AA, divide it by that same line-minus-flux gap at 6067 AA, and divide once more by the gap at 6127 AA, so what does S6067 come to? 3.7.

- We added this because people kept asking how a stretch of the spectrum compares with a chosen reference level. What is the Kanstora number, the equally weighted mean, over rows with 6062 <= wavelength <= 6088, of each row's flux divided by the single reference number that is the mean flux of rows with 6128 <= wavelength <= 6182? 1.045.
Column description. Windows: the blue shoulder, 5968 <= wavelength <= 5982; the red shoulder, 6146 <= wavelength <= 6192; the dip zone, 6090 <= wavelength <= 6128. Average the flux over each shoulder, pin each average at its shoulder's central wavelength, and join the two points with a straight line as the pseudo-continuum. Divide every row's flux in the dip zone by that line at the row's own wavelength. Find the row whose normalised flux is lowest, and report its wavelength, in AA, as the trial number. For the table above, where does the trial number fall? 6123 AA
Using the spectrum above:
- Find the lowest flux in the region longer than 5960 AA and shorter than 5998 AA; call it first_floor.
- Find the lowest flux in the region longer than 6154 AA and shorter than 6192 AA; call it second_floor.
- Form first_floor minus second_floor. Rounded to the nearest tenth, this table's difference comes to 2.6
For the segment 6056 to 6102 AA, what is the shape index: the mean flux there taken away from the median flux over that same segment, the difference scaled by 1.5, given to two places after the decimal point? -0.27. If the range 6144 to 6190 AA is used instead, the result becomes 0.29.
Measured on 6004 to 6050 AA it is -0.04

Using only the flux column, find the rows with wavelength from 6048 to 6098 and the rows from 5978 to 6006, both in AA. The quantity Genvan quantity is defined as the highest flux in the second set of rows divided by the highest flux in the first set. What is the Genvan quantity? 1.02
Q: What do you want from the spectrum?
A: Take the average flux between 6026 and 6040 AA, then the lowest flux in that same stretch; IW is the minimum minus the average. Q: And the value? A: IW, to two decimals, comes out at -0.53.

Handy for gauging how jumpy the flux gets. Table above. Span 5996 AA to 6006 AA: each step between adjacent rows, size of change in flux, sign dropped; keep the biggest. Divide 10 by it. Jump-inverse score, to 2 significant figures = 23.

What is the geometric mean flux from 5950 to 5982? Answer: 30.4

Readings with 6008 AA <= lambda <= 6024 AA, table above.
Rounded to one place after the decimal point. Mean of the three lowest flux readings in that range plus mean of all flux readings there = 59.1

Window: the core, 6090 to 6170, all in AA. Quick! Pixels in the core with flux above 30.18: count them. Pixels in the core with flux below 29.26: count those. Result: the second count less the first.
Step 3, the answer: 36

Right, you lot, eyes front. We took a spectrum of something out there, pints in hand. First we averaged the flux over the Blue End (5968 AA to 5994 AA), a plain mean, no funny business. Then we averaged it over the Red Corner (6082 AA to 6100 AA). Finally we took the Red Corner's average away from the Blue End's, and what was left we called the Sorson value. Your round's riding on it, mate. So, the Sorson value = 0.96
